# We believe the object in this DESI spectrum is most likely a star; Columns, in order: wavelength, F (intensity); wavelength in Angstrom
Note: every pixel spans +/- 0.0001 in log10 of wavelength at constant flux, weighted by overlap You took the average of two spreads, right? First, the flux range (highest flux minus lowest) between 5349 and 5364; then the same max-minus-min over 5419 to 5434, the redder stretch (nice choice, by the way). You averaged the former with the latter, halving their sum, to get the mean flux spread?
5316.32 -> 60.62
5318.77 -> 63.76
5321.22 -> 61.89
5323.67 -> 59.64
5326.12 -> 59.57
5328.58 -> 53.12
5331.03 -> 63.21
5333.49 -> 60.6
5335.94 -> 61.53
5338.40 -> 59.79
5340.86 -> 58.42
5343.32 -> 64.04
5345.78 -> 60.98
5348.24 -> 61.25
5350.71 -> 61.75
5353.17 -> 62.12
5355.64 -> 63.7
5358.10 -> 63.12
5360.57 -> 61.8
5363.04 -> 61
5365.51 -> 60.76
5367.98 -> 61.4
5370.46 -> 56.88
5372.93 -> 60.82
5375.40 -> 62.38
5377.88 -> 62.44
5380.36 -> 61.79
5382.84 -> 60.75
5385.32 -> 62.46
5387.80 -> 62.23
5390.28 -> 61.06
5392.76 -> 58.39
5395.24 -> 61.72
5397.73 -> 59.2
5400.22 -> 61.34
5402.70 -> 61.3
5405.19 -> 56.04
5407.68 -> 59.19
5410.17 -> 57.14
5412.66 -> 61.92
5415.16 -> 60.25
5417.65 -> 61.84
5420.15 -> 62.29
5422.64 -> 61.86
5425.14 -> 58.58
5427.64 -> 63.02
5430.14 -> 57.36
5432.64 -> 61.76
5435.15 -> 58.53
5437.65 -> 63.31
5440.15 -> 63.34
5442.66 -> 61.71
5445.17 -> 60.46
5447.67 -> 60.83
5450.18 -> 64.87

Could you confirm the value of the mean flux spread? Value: 4.18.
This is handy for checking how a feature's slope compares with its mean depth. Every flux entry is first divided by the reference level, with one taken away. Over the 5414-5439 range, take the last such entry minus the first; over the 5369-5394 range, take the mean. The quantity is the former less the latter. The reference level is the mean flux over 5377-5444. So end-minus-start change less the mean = 0.048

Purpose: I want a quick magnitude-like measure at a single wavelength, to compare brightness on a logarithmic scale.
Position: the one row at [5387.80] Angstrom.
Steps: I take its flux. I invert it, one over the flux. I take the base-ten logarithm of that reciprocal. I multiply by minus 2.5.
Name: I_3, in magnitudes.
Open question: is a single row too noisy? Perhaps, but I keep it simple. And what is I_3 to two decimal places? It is 4.48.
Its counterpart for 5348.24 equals 4.47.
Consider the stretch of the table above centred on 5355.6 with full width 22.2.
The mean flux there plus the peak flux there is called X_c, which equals 126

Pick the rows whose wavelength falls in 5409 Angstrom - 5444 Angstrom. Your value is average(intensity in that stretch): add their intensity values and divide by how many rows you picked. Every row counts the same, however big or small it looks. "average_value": 60.9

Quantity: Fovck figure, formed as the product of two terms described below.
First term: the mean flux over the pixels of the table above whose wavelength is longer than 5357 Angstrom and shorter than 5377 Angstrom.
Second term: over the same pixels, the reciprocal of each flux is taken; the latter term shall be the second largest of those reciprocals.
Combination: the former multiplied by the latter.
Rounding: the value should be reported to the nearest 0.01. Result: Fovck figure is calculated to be 1.00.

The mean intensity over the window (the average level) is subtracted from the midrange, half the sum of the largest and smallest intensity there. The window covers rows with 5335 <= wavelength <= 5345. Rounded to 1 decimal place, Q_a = 0.3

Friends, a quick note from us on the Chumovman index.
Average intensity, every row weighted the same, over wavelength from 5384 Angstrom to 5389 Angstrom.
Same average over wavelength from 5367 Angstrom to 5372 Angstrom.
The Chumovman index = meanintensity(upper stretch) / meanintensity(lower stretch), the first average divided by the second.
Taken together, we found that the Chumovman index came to 1.05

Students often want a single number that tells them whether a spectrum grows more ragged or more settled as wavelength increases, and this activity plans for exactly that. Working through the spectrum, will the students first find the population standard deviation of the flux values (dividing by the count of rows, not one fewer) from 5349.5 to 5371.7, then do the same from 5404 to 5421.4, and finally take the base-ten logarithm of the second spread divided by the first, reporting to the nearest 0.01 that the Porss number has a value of 0.10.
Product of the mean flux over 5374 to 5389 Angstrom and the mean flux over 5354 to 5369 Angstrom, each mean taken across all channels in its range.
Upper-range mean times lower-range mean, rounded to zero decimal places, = 3842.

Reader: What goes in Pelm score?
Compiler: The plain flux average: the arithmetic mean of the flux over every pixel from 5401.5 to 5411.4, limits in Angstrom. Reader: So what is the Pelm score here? 58.4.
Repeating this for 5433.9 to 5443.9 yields 61.7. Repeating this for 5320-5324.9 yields 60.8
